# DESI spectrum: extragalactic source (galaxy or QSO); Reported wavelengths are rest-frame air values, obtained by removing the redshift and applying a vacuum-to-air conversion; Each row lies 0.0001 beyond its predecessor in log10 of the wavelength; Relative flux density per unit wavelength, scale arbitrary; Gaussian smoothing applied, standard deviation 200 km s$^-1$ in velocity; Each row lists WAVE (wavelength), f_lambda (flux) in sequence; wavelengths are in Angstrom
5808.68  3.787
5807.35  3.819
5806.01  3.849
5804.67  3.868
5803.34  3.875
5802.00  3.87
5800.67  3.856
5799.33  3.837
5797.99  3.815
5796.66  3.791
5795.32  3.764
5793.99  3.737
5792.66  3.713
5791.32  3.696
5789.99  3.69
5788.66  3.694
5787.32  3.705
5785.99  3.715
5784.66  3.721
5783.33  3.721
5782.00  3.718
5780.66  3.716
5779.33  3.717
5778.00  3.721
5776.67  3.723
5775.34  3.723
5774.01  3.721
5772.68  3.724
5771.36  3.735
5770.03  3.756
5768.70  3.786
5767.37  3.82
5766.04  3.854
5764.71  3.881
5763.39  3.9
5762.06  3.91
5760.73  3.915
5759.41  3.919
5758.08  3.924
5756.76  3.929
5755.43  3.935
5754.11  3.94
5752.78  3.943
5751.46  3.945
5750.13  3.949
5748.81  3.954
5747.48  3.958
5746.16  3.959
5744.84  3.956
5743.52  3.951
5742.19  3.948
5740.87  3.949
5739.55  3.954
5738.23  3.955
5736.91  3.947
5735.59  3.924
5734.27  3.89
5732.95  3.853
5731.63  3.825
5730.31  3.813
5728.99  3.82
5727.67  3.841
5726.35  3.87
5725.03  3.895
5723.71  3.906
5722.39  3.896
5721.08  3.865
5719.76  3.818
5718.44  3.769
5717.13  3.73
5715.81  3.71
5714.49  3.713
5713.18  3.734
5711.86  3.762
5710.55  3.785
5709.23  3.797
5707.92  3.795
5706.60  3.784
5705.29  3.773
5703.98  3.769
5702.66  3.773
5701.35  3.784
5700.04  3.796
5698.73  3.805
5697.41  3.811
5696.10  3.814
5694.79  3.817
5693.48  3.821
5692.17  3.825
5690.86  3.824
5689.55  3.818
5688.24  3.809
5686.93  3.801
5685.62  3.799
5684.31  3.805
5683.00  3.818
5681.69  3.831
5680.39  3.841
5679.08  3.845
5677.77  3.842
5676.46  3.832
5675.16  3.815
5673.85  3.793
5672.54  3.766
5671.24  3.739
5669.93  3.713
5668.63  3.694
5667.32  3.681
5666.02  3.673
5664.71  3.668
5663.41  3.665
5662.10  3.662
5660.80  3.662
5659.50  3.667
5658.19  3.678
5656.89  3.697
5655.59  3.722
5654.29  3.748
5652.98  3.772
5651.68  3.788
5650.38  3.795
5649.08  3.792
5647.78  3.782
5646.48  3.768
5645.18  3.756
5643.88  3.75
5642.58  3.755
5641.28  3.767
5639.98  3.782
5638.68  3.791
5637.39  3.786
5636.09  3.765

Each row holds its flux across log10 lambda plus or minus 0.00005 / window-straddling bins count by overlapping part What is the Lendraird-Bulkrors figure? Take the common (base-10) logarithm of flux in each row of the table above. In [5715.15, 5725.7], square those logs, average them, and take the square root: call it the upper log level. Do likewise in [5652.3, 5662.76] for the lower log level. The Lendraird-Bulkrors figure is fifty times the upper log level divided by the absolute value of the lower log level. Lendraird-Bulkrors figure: 51.2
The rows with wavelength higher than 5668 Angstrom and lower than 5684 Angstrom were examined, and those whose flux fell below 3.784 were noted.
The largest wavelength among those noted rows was 5672.54 Angstrom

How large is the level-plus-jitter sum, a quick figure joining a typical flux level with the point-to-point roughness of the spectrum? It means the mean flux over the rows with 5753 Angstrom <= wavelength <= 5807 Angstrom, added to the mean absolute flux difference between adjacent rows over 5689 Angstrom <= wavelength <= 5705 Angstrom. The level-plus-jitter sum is 3.80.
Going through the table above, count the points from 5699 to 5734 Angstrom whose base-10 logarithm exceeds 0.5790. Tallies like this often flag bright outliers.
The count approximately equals 14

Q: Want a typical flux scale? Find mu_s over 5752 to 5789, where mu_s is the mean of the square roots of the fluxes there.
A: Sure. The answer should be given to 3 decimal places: 1.950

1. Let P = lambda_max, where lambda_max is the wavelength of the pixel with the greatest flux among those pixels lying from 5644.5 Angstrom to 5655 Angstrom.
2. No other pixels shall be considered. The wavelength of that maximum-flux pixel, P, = 5650.38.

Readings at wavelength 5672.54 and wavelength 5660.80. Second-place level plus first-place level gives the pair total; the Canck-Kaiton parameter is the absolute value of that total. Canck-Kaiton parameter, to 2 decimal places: 7.43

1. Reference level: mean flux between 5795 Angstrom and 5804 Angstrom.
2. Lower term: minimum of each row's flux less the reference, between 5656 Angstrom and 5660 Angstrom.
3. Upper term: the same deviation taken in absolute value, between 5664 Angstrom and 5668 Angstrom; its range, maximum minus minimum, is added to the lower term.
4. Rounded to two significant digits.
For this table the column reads -0.15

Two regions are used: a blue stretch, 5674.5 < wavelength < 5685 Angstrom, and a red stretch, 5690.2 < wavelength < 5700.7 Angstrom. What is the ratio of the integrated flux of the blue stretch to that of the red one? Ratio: 1.00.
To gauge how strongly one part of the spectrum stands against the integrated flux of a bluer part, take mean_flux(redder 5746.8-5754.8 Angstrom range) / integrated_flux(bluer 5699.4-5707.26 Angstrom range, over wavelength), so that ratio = 0.13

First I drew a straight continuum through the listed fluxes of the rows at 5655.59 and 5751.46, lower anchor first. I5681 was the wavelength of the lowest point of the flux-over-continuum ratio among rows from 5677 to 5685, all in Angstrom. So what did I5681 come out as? 5684.31 Angstrom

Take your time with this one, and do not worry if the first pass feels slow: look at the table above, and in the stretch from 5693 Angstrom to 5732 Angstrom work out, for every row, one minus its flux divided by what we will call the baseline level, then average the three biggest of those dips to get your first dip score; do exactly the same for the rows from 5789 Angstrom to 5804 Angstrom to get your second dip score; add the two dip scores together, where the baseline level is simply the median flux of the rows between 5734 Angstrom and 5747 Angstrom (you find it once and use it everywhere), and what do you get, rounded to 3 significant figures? 0.122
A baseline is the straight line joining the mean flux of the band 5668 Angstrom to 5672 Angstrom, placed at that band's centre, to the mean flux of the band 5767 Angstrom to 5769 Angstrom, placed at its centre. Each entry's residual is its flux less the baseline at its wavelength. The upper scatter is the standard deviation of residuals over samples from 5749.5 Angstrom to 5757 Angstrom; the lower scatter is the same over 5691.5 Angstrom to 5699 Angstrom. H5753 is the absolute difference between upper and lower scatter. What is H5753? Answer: 0.000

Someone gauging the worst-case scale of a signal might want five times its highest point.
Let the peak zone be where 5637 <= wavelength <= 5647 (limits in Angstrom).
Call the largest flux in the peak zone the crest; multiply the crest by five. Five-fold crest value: 19.0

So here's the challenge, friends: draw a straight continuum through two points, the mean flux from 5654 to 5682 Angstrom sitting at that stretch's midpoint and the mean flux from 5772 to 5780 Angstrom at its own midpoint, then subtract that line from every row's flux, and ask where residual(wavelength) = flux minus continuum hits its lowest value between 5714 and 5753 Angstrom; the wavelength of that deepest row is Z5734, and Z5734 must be 5715.81 Angstrom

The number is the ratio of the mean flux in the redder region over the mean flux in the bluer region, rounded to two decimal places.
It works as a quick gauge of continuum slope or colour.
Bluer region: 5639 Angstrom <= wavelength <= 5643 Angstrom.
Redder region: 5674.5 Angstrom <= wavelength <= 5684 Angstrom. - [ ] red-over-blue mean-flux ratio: 1.02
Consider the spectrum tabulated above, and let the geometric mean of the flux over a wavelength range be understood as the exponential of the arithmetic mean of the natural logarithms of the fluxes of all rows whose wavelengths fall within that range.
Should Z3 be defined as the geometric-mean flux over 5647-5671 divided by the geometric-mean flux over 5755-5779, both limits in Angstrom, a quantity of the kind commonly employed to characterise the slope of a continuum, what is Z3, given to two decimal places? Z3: 0.97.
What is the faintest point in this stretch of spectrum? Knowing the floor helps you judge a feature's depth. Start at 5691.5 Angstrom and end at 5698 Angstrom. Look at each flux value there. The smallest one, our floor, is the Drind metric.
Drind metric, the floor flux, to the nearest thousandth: 3.811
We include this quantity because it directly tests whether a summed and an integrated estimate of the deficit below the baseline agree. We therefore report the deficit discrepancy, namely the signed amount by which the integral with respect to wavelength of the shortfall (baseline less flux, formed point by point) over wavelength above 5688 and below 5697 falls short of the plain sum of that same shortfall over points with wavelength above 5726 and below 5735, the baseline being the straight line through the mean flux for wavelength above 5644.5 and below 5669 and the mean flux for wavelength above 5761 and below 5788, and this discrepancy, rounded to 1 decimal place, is 0.1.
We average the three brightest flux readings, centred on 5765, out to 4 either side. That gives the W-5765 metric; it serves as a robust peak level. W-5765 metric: 3.90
